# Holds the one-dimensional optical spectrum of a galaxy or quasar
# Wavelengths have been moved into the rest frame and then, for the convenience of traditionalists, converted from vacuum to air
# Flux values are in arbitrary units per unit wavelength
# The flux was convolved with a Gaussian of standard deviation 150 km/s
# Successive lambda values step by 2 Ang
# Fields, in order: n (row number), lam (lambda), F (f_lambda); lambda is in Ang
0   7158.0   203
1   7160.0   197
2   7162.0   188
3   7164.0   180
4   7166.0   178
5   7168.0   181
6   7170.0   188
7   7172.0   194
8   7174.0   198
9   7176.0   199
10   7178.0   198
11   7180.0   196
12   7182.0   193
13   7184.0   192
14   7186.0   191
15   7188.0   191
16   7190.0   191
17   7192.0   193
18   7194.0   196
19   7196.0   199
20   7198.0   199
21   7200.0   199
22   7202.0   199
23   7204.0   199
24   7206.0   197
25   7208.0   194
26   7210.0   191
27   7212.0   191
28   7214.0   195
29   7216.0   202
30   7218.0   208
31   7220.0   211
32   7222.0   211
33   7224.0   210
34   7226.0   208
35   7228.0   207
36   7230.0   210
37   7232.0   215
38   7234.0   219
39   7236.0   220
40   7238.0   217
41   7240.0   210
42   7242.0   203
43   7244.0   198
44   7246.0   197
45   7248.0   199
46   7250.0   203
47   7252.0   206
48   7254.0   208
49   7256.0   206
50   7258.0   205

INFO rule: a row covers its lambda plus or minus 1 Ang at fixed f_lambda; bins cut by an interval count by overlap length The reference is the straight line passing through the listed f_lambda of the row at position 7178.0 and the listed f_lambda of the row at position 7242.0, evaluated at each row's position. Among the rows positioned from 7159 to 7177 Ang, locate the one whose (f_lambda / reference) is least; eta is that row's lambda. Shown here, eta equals 7166.0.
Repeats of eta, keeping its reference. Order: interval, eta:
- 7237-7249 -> 7246.0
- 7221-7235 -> 7228.0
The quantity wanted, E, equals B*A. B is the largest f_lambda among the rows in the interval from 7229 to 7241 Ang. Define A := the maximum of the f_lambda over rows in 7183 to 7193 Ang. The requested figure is 42460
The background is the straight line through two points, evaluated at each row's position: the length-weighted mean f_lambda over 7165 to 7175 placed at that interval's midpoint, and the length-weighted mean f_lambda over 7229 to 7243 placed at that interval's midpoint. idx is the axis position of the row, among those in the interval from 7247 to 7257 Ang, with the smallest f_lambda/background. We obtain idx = 7248.0 Ang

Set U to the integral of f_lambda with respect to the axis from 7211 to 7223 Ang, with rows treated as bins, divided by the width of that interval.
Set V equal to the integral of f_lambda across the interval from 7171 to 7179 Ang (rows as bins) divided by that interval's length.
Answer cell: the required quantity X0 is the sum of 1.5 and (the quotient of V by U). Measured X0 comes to 2.47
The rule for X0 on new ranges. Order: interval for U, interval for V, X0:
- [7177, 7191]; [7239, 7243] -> 2.57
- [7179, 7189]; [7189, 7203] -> 2.52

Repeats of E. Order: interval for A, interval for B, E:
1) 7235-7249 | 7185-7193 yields 42460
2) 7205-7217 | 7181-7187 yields 38986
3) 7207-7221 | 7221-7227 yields 44521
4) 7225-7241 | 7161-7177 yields 43780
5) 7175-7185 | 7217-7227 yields 41989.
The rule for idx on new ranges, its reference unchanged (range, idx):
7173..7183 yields 7182.0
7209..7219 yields 7212.0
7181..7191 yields 7190.0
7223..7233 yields 7228.0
